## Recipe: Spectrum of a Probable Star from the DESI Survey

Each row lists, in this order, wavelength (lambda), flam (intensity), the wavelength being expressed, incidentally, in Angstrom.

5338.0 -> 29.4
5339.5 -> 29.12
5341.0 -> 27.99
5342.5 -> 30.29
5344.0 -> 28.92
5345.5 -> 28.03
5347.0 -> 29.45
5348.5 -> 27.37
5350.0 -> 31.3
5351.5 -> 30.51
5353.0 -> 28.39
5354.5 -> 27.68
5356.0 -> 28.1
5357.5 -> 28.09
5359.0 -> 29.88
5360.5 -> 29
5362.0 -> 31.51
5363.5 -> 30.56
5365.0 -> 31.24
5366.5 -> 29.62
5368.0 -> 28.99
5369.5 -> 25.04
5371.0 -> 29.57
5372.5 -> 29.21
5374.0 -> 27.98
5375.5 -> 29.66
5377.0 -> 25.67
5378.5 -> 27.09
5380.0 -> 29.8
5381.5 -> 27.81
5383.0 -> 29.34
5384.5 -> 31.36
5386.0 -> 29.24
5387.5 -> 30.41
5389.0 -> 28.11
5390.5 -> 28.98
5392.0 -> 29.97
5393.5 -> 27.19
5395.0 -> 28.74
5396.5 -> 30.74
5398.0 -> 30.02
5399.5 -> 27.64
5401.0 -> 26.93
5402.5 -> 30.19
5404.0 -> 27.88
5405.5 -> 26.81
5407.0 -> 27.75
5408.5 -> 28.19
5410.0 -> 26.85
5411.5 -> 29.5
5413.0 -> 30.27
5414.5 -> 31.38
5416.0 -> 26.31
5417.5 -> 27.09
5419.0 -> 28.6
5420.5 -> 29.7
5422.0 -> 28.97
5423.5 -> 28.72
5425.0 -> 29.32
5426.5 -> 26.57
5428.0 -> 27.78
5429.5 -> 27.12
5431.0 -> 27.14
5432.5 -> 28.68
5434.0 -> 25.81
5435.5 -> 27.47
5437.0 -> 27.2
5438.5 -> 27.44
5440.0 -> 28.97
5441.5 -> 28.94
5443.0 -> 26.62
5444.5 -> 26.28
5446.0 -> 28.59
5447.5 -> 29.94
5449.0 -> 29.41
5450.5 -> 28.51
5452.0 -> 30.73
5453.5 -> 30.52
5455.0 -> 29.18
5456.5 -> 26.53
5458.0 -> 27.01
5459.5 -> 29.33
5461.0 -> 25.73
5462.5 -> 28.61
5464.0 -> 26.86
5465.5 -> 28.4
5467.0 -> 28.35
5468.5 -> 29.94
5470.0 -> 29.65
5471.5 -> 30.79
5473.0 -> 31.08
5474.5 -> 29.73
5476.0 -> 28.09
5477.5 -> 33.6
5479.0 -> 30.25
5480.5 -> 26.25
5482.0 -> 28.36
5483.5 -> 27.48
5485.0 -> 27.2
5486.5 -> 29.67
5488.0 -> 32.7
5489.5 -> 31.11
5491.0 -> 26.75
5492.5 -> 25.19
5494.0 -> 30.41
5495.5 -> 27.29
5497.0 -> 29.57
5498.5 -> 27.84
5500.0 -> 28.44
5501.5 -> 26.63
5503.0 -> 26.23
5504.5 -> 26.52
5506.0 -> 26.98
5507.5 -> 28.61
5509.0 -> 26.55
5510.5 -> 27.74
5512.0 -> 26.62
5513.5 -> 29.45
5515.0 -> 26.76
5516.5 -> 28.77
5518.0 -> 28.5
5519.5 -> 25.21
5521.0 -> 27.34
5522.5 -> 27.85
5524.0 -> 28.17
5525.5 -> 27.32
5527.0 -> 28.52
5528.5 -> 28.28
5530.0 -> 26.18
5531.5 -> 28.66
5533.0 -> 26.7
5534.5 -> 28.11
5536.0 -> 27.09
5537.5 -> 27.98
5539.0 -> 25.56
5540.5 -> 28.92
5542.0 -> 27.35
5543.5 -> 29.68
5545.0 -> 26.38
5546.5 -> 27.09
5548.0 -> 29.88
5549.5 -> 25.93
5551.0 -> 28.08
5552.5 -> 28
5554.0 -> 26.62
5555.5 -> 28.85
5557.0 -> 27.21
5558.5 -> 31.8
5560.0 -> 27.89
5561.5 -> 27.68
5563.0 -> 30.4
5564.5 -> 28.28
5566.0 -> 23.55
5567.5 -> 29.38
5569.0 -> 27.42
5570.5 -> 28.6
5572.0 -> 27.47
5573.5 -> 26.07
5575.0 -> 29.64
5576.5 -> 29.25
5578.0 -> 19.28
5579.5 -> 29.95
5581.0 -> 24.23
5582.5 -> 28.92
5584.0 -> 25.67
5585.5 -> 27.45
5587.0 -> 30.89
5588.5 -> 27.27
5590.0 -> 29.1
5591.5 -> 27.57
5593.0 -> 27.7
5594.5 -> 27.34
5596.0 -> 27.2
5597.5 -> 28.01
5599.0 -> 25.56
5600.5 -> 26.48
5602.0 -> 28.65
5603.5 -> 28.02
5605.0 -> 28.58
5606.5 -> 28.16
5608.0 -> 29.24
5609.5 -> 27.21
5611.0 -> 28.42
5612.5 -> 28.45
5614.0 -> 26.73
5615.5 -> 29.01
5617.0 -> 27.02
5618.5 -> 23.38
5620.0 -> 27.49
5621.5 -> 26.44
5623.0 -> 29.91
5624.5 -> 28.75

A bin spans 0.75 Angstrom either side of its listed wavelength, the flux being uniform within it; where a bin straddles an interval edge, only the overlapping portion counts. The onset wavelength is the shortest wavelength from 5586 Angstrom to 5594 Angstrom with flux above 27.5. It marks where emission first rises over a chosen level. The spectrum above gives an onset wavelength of 5587.0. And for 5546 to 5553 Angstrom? 5548.0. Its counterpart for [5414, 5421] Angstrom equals 5414.5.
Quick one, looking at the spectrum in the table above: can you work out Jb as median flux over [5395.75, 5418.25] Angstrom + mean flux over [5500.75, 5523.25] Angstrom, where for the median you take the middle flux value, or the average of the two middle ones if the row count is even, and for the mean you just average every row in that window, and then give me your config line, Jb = 55.2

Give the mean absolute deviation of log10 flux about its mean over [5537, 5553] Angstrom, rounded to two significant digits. 0.018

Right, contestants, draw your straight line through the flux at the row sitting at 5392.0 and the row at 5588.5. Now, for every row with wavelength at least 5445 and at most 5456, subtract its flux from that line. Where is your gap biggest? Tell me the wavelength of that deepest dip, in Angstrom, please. 5450.5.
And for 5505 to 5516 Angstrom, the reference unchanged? 5509.0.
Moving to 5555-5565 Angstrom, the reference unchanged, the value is 5557.0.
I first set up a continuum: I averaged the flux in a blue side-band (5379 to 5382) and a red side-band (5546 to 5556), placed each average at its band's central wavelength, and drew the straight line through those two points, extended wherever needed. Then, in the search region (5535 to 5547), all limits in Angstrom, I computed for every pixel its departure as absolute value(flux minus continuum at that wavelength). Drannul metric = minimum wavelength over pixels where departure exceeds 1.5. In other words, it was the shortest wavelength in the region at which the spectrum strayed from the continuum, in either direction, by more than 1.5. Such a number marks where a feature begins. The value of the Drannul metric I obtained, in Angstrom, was 5539.0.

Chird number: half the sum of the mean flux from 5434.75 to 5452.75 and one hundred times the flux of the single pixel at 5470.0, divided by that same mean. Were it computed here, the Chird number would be 53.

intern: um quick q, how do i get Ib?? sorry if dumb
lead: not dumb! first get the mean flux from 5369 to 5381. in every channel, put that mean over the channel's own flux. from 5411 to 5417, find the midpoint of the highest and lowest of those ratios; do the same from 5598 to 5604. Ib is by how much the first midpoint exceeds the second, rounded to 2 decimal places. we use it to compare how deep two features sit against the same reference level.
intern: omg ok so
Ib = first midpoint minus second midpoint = -0.06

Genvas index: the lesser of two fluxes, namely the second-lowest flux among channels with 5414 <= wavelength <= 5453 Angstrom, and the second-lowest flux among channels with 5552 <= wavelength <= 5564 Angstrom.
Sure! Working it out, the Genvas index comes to 26.3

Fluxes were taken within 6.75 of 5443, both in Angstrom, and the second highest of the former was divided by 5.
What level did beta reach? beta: 5.88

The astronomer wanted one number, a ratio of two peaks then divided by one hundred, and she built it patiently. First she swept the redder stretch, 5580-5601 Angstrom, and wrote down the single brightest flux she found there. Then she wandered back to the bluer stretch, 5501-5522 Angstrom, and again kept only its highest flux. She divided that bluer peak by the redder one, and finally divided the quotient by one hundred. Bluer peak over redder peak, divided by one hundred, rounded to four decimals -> 0.0095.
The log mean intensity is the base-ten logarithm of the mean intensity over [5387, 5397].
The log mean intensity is 1.46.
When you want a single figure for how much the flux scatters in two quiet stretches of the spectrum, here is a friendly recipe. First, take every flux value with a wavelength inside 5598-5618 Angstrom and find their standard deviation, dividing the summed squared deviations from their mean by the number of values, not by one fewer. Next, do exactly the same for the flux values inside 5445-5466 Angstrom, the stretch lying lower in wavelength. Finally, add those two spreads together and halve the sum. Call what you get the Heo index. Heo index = 1.3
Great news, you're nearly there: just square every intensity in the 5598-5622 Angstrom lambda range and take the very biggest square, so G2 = 855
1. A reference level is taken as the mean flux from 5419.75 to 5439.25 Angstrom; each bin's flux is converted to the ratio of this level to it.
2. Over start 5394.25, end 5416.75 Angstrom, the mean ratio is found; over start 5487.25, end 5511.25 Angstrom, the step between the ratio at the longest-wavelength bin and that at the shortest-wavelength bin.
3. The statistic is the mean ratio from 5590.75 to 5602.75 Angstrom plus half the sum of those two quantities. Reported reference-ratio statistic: 1.58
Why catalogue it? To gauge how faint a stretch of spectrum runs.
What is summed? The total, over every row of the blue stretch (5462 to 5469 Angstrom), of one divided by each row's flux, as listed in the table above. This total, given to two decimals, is 0.18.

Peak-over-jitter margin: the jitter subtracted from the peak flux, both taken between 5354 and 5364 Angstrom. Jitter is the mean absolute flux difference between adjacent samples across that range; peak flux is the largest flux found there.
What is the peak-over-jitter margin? 30.4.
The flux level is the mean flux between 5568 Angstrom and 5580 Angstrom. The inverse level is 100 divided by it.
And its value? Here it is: 3.68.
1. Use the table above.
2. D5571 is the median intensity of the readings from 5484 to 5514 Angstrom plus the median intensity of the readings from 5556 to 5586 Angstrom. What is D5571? 55.3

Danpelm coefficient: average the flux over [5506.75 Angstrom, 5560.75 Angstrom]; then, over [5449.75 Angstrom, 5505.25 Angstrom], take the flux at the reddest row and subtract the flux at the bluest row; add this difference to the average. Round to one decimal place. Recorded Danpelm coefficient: 25.8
